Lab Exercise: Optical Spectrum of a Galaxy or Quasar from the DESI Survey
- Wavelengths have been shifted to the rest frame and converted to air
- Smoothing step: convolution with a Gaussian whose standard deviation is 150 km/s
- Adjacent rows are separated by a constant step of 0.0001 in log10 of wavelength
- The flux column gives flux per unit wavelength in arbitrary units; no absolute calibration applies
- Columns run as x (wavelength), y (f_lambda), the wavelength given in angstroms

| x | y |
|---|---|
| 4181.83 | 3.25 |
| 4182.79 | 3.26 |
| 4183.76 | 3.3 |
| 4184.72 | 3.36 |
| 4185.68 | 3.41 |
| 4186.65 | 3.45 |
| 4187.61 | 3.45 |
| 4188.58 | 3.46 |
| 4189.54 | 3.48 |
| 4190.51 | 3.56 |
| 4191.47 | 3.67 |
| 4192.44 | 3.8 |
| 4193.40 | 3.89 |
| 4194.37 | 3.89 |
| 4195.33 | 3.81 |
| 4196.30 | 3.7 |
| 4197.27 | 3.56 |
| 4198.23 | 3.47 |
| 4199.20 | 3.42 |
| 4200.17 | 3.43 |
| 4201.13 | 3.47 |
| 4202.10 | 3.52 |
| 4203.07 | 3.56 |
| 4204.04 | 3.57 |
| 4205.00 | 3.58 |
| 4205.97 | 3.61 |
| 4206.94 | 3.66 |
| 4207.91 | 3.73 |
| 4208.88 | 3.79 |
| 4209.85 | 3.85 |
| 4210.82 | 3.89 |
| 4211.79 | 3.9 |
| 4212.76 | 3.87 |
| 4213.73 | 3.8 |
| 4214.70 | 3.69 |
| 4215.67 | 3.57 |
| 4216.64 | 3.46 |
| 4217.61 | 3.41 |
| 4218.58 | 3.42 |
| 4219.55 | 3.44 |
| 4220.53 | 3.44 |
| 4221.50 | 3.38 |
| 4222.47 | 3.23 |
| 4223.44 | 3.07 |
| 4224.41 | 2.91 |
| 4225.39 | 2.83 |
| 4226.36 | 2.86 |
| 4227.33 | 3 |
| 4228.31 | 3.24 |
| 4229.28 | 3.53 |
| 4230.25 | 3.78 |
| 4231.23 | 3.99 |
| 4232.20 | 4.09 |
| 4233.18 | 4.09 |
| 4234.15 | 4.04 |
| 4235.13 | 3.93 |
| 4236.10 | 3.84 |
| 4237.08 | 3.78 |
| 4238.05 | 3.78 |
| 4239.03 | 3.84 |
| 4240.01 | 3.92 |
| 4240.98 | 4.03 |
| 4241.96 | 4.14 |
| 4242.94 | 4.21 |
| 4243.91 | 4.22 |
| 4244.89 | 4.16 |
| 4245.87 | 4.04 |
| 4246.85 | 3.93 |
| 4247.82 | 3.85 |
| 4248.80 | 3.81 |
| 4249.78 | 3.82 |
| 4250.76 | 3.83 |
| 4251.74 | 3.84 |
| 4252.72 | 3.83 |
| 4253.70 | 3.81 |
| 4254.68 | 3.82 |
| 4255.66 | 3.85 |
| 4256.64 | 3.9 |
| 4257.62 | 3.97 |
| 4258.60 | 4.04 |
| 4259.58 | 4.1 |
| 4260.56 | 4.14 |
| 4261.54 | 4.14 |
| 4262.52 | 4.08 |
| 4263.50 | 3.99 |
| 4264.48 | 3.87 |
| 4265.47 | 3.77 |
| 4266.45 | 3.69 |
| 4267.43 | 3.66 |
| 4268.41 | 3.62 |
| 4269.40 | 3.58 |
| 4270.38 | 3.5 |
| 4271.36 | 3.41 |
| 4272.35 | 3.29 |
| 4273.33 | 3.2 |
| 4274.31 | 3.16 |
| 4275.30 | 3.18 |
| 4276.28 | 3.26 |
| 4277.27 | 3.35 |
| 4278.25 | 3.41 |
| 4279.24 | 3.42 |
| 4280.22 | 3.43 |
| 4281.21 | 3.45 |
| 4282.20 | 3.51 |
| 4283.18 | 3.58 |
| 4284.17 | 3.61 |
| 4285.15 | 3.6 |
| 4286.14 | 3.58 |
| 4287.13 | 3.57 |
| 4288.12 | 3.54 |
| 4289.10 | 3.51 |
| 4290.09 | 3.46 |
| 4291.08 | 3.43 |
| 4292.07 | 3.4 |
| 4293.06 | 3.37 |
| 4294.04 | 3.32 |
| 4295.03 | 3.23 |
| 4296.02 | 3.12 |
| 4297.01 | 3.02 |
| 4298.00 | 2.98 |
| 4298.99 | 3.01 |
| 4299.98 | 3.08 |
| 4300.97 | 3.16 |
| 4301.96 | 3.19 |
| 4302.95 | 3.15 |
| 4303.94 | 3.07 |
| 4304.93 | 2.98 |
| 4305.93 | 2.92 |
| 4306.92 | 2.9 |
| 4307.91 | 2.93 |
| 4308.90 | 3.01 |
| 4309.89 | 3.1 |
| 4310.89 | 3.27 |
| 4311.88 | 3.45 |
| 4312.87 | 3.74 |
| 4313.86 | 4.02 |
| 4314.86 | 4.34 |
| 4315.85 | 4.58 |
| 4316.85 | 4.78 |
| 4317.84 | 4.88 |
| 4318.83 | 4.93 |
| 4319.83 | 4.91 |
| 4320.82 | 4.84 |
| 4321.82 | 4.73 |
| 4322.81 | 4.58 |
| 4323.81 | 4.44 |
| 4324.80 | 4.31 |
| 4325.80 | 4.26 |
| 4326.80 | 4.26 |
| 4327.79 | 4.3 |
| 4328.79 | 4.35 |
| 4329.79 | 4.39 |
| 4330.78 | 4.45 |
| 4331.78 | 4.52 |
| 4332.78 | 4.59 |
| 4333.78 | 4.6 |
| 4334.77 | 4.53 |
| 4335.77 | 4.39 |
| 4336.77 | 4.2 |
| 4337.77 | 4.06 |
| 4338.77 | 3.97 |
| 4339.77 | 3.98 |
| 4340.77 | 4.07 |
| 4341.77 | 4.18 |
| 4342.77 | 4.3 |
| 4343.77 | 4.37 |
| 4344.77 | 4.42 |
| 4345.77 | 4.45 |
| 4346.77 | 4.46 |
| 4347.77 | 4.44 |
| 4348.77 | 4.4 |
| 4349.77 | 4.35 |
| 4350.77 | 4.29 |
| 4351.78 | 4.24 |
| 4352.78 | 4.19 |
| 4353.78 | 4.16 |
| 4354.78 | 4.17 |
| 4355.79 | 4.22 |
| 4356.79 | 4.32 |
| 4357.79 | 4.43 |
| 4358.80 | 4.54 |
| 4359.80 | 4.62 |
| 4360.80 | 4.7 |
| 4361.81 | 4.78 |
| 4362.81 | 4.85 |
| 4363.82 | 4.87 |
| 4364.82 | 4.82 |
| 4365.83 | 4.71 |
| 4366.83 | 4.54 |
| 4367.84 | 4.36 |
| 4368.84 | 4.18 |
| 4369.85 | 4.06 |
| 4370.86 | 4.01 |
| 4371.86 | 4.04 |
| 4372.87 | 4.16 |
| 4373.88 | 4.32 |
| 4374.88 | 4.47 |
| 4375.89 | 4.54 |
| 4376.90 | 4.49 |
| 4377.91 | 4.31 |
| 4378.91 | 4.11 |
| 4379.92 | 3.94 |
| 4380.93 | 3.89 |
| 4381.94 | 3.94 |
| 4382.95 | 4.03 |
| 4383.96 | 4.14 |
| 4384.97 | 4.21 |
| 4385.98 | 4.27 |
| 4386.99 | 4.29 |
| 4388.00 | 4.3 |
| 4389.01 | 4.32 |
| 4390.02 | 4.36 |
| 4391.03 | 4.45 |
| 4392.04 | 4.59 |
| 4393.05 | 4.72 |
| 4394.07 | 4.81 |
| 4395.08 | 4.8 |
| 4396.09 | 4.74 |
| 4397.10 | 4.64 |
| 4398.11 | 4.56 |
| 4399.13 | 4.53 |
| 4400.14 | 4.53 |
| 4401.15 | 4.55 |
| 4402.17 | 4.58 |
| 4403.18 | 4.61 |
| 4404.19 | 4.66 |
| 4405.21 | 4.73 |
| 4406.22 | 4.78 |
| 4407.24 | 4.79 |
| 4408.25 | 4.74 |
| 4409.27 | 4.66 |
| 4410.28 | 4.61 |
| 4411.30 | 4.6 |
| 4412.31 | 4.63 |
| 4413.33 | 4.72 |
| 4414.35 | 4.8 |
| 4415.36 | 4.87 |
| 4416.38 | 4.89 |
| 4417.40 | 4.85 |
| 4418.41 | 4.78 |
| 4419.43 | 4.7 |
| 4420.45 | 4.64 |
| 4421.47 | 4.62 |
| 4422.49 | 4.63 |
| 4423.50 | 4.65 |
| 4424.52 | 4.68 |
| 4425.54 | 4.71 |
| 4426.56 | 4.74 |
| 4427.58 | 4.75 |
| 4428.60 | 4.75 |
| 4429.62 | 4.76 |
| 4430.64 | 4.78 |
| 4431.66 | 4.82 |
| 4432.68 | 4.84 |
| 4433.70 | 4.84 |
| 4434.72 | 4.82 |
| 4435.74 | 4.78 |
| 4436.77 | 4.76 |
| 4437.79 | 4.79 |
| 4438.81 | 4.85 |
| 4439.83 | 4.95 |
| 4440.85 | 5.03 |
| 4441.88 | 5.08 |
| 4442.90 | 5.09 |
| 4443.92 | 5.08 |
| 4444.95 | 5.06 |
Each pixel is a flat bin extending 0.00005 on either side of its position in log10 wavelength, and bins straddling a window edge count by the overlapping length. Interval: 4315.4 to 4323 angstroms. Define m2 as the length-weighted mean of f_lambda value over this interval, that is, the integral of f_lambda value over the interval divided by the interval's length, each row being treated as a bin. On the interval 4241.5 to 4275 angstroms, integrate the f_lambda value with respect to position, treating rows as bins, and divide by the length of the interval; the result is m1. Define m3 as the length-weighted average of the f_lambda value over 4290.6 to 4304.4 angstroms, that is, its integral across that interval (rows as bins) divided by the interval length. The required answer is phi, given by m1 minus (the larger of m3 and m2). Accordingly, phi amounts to -0.96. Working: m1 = 3.83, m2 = 4.79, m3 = 3.18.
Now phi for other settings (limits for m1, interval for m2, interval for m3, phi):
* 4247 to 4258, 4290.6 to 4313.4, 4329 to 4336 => -0.65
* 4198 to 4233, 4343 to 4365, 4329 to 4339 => -0.94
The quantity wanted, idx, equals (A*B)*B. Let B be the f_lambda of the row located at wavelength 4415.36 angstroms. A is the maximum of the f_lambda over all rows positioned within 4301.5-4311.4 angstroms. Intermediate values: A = 3.27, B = 4.87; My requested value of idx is 78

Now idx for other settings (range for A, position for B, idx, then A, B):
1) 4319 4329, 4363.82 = 116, 4.91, 4.87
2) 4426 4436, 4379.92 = 75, 4.84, 3.94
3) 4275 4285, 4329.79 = 70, 3.61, 4.39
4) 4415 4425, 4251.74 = 72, 4.89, 3.84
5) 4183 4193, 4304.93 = 34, 3.8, 2.98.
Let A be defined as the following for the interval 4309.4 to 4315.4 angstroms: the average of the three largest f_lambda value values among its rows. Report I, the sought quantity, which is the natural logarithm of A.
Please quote 1.39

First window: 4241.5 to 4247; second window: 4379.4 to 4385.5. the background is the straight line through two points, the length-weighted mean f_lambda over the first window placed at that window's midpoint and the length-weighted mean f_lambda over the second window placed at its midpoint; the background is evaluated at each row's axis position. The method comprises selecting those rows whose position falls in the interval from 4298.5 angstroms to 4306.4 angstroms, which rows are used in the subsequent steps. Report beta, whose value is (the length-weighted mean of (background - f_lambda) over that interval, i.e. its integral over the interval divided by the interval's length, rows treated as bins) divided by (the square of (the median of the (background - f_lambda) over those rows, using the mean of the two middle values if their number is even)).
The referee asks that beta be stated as 1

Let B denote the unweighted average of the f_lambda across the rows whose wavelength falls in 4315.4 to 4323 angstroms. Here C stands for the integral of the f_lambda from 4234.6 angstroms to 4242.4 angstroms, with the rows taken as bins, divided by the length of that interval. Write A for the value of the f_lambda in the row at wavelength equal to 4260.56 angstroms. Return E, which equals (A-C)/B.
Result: 0.0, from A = 4.14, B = 4.8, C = 3.9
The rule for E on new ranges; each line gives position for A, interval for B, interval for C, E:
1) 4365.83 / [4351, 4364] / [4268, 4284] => 0.3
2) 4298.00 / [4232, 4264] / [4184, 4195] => -0.2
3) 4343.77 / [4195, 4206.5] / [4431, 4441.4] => -0.1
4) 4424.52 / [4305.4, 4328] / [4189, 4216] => 0.2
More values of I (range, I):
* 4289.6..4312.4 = 1.24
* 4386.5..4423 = 1.58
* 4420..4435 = 1.58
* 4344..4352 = 1.49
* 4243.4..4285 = 1.43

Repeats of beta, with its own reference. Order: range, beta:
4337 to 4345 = -21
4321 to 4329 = -5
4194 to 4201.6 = 1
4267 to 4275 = 2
